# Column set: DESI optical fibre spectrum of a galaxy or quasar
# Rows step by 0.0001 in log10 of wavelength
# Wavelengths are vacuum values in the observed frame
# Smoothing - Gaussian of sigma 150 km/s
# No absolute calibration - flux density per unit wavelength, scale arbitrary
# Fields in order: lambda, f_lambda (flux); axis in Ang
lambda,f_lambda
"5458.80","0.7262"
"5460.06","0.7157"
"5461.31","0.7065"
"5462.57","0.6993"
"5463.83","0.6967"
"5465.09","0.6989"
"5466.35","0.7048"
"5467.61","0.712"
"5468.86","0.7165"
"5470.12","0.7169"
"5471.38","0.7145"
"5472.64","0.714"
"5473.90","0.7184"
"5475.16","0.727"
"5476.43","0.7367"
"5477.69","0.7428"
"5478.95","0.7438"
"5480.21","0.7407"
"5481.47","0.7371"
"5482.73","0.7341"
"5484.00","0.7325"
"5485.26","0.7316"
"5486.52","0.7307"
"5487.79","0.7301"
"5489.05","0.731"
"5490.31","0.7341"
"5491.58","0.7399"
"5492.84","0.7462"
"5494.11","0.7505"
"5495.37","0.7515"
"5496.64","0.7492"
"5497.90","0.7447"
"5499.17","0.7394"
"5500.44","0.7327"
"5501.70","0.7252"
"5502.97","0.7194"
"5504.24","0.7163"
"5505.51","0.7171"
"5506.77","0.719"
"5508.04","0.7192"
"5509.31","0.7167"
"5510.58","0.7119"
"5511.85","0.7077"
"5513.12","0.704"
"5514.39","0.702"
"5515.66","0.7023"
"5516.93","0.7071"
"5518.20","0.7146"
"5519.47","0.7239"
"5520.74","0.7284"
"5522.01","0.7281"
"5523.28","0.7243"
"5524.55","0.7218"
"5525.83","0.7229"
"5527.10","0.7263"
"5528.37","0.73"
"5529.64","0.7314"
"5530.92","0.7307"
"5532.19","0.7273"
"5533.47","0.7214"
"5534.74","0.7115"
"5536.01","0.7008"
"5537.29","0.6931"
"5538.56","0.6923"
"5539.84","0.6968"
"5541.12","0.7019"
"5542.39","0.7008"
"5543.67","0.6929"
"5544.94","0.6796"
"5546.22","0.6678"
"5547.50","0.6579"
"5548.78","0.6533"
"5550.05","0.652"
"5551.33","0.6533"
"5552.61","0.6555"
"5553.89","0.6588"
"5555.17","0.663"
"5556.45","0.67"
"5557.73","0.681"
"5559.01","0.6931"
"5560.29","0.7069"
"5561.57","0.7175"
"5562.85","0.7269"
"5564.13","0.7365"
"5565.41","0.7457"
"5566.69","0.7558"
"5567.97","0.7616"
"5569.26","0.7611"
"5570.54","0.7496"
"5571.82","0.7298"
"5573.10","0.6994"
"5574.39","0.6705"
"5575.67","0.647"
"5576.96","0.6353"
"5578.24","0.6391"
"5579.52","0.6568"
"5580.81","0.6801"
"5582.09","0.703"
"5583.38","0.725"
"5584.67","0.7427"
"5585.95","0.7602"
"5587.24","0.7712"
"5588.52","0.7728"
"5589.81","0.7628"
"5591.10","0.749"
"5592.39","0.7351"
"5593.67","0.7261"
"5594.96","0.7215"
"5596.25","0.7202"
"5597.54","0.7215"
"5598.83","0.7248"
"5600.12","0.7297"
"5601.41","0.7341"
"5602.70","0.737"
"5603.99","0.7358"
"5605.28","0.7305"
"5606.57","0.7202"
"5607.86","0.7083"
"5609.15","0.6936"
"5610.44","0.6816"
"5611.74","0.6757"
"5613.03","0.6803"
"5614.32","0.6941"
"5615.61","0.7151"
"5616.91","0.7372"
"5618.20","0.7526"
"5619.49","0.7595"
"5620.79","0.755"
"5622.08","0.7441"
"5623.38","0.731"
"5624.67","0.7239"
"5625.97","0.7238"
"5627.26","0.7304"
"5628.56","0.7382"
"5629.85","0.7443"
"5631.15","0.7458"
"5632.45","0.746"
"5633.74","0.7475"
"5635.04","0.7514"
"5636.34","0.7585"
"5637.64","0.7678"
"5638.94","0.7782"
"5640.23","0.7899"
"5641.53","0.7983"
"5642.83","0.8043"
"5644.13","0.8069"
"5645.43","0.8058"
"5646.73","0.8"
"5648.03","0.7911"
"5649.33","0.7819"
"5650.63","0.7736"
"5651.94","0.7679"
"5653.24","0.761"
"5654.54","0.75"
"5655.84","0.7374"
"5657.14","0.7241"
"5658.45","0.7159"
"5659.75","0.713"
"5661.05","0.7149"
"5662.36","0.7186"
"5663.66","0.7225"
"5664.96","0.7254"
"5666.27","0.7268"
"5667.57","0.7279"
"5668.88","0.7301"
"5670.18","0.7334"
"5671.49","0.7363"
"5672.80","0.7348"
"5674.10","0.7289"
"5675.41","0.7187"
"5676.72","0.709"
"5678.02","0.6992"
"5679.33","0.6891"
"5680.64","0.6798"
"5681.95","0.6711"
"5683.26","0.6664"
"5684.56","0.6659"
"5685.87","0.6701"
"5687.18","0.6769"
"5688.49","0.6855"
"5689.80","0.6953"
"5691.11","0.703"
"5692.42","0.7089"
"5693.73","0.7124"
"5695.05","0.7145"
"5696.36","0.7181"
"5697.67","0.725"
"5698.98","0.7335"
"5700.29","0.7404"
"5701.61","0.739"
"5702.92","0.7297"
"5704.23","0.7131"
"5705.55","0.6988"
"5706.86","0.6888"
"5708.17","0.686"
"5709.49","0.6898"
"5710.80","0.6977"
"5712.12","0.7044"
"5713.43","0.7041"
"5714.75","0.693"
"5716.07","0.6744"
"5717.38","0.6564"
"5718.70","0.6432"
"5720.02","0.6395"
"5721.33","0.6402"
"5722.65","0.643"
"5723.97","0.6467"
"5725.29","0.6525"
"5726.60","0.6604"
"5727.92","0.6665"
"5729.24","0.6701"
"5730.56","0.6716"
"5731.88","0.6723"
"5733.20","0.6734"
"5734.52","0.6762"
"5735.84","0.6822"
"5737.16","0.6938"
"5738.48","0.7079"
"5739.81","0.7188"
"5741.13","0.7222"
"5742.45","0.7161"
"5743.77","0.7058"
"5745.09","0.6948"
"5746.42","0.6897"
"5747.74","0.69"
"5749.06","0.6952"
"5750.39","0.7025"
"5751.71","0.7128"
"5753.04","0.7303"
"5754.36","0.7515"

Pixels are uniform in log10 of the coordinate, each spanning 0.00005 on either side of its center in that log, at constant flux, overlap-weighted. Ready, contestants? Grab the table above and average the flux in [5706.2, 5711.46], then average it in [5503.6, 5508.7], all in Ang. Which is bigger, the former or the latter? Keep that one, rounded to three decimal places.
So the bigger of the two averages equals 0.718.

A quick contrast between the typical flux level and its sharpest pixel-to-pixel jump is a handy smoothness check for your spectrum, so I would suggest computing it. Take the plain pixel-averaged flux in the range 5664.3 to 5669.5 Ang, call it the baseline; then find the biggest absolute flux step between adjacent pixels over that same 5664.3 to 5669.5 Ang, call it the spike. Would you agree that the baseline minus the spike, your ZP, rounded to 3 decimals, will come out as 0.725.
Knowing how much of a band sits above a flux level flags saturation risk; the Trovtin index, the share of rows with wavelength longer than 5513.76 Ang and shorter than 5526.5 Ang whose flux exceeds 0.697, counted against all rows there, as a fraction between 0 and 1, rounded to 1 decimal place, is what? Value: 1.0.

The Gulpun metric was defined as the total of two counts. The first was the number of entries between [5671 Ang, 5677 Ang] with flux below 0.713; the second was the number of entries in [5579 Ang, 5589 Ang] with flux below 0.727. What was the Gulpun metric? 5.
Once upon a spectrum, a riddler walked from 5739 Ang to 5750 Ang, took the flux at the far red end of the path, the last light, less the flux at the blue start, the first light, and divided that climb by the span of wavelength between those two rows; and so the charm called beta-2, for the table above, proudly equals -0.0026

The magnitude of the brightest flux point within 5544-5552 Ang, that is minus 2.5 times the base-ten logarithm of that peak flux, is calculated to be 0.419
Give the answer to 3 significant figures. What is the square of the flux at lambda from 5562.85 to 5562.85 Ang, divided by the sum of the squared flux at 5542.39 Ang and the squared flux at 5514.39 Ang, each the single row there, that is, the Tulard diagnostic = 0.537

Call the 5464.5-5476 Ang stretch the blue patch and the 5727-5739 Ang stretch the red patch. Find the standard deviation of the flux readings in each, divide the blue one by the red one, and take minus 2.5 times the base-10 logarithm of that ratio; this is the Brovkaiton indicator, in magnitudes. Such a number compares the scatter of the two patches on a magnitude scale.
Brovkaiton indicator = 0.6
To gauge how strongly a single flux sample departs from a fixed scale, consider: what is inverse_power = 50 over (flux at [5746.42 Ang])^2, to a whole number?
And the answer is 105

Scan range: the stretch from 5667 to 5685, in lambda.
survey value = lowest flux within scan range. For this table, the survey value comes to 0.6659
